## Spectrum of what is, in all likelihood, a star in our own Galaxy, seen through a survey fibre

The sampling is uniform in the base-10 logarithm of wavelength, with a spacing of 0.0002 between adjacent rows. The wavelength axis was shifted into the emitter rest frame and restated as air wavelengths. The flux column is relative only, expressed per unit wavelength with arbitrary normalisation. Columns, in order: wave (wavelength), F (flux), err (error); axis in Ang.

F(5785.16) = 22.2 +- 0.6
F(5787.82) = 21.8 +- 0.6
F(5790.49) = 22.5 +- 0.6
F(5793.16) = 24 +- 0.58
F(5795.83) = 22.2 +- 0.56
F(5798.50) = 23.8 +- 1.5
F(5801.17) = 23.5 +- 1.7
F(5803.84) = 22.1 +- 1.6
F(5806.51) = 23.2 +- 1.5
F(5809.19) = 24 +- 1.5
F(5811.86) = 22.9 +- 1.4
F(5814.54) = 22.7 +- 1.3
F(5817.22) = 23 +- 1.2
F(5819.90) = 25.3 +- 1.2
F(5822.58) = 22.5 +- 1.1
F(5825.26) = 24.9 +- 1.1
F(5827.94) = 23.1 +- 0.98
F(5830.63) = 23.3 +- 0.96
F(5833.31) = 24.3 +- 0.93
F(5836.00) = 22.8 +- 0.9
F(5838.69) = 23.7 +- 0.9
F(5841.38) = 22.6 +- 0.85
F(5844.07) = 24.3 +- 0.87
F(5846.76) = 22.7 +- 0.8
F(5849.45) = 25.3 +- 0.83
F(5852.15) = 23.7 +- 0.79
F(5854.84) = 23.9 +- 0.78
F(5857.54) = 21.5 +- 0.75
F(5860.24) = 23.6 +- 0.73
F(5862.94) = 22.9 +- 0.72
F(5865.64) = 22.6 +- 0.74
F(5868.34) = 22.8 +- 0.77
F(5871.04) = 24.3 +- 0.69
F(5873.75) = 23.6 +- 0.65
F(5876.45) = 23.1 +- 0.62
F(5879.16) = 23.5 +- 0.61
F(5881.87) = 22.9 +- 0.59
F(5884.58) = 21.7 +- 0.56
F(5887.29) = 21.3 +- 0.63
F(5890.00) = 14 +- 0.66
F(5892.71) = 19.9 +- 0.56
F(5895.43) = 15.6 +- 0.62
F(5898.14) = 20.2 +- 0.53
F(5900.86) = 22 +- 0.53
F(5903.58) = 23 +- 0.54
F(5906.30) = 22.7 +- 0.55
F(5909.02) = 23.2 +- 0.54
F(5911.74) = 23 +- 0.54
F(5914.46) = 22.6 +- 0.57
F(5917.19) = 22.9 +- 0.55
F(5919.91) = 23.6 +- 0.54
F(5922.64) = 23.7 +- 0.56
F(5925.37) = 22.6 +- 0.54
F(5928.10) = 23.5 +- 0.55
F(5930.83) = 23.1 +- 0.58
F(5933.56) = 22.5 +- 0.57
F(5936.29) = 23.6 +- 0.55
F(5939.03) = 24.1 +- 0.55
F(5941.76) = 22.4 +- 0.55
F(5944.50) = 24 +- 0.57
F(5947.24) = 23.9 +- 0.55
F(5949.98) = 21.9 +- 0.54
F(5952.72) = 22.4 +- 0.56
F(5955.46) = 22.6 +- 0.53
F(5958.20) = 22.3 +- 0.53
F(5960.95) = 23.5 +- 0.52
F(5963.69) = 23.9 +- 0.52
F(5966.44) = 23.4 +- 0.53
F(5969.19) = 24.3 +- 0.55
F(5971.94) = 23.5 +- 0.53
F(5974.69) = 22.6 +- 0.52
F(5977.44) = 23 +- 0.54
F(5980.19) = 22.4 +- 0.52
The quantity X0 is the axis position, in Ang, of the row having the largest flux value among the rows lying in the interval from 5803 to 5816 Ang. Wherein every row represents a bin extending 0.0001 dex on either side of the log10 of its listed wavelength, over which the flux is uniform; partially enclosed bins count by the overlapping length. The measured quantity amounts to 5809.19 Ang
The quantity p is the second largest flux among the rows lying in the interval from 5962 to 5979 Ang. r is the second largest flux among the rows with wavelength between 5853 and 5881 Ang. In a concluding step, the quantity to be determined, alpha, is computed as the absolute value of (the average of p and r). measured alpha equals 23.9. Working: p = 23.9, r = 23.9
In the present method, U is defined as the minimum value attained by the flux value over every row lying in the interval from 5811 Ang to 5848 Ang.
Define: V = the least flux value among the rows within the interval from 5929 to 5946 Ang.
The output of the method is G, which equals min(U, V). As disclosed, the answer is 22.4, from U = 22.5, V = 22.4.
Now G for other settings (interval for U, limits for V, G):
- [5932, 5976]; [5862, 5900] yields 14.0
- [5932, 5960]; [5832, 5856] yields 21.9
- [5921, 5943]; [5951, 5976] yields 22.3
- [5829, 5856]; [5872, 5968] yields 14.0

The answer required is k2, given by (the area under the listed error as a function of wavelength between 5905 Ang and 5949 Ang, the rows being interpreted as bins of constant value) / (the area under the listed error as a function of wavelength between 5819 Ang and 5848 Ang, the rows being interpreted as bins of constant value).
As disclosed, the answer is 0.88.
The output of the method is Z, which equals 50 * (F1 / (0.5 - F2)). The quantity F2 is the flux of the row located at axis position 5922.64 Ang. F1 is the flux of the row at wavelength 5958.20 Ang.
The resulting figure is -48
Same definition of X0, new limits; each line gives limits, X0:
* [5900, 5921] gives 5919.91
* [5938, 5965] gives 5939.03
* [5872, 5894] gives 5873.75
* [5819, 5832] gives 5819.90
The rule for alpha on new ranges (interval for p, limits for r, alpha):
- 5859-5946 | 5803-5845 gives 24.5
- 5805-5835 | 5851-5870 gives 24.3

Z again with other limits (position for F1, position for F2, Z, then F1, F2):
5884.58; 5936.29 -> -47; 21.7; 23.6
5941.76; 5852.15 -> -48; 22.4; 23.7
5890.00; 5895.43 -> -46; 14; 15.6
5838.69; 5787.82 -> -56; 23.7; 21.8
